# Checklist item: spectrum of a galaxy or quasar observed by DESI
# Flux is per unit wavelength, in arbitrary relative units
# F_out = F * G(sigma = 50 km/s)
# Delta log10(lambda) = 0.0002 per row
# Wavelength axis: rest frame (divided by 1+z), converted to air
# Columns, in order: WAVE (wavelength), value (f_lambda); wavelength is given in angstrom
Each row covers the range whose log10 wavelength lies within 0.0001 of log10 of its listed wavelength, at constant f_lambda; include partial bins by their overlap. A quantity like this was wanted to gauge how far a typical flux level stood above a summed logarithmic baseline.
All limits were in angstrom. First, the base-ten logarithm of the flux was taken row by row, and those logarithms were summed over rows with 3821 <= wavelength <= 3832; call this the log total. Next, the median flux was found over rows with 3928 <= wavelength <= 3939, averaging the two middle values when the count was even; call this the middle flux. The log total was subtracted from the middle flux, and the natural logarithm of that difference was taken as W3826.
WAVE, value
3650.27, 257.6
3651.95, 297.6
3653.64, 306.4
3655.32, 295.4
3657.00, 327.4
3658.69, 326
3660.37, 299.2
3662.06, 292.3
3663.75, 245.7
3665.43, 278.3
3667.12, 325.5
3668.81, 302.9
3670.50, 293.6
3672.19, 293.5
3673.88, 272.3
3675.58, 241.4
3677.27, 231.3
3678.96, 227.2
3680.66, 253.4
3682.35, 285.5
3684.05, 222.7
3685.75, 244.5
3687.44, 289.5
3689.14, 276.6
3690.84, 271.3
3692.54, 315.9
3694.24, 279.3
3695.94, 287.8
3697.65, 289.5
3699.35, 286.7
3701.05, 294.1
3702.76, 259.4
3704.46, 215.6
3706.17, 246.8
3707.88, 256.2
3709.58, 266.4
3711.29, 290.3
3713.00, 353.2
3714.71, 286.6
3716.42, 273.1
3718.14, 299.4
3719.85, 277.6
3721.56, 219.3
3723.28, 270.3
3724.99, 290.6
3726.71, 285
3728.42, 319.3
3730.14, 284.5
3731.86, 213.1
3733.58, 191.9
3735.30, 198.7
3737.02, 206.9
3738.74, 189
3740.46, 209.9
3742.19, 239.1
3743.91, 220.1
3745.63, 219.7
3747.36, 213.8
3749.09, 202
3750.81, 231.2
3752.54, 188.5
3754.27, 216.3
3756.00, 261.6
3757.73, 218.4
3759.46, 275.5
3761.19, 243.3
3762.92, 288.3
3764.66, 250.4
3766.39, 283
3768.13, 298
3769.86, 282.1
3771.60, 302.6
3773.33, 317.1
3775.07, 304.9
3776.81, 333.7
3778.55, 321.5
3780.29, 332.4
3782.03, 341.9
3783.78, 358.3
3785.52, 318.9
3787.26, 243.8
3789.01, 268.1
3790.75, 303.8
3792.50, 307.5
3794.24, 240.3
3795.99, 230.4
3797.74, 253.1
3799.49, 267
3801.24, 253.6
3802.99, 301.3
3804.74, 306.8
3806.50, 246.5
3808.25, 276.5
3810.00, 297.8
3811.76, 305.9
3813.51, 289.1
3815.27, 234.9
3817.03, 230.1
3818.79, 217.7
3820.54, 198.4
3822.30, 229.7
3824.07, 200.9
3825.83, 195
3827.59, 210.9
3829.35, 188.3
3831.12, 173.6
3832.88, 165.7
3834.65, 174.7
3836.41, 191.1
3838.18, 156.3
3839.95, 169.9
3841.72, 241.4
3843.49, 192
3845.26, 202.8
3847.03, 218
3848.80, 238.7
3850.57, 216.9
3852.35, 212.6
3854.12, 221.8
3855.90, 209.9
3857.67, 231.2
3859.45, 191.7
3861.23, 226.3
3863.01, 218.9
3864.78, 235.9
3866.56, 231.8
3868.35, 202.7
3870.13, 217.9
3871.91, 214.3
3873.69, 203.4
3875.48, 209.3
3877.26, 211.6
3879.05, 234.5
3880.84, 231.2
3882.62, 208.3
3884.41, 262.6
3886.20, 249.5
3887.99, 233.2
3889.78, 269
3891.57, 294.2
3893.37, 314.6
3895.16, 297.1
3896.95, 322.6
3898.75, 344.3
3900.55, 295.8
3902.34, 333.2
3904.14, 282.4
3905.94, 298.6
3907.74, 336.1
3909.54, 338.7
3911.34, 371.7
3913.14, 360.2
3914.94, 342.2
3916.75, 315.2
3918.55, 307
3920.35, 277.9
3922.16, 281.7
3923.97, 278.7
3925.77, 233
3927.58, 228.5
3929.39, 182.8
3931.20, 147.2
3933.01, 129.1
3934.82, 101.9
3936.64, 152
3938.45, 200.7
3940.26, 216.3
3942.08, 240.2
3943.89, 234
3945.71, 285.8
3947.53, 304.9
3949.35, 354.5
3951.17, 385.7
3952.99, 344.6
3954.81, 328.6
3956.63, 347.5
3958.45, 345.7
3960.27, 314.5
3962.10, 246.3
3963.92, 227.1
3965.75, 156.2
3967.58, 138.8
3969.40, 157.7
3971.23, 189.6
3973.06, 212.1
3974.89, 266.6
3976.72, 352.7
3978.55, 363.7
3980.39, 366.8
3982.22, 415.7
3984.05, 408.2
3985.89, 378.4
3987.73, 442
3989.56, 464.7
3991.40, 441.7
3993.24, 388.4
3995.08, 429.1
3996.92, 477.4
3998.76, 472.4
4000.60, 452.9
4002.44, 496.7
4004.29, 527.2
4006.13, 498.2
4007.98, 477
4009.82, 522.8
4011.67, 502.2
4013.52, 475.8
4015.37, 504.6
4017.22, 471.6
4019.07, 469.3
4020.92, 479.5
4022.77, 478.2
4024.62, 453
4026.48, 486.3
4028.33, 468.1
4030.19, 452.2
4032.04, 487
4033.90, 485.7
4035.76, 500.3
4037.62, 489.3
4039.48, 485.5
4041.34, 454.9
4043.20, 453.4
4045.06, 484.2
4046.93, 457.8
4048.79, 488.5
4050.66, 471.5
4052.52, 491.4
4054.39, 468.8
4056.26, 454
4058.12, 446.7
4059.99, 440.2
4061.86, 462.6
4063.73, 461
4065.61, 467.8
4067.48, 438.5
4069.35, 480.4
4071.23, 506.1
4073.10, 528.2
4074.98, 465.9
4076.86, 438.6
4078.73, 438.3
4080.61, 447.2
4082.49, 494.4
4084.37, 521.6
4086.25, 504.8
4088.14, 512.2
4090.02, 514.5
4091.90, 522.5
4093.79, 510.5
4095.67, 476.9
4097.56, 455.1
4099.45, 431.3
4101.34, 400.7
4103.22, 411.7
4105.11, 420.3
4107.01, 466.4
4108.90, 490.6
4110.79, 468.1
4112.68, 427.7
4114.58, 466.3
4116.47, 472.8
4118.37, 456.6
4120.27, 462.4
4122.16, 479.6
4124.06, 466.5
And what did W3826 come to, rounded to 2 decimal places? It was 4.91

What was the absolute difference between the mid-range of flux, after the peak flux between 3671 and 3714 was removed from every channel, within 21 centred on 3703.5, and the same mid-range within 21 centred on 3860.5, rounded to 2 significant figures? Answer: 71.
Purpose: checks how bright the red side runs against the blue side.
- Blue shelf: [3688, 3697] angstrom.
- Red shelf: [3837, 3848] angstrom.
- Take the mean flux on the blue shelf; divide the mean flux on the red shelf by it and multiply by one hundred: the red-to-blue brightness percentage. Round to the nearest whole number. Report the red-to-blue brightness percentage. 69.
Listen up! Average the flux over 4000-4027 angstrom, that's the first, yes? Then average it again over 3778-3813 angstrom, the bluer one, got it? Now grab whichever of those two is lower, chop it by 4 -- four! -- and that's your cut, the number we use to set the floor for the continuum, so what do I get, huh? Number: 72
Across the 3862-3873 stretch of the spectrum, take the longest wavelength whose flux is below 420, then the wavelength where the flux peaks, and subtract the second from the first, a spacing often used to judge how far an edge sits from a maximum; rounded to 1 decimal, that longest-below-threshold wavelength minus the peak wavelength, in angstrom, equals 7.1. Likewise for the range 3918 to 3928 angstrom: 9.0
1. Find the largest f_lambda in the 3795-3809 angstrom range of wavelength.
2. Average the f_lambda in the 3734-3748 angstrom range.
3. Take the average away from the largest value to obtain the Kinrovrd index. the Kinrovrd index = 95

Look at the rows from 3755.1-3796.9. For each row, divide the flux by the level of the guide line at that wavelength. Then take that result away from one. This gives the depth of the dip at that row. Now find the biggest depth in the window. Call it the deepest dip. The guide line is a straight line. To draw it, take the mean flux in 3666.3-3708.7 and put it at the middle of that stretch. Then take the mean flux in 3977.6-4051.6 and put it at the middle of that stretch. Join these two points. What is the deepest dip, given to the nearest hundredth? 0.31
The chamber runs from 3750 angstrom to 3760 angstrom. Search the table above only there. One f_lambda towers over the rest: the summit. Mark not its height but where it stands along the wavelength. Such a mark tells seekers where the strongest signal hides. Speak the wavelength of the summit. 3759.46 angstrom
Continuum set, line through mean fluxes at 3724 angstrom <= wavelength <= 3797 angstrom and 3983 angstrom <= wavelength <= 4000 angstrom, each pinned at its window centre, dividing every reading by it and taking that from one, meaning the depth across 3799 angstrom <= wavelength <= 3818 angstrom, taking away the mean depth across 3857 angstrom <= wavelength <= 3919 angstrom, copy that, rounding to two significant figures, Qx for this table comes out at -0.17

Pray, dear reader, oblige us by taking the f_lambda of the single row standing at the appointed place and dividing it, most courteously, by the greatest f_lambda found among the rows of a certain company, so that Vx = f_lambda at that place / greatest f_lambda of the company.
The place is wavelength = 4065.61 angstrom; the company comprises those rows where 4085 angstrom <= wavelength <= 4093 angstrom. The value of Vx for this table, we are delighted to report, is 0.90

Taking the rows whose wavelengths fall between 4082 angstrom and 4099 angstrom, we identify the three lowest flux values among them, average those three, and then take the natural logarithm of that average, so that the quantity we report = 6.16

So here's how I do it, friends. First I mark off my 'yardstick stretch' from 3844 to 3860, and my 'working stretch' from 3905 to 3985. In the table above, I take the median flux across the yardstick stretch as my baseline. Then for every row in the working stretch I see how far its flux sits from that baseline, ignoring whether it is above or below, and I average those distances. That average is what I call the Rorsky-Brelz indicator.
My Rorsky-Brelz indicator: 86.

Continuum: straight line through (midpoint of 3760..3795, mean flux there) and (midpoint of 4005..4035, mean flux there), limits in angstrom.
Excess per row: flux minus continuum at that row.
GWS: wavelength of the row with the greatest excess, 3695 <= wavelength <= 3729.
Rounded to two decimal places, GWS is 3713.00 angstrom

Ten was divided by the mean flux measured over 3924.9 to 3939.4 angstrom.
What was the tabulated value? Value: 0.058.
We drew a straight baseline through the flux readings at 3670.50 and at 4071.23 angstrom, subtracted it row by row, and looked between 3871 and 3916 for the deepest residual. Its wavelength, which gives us 3873.69 angstrom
